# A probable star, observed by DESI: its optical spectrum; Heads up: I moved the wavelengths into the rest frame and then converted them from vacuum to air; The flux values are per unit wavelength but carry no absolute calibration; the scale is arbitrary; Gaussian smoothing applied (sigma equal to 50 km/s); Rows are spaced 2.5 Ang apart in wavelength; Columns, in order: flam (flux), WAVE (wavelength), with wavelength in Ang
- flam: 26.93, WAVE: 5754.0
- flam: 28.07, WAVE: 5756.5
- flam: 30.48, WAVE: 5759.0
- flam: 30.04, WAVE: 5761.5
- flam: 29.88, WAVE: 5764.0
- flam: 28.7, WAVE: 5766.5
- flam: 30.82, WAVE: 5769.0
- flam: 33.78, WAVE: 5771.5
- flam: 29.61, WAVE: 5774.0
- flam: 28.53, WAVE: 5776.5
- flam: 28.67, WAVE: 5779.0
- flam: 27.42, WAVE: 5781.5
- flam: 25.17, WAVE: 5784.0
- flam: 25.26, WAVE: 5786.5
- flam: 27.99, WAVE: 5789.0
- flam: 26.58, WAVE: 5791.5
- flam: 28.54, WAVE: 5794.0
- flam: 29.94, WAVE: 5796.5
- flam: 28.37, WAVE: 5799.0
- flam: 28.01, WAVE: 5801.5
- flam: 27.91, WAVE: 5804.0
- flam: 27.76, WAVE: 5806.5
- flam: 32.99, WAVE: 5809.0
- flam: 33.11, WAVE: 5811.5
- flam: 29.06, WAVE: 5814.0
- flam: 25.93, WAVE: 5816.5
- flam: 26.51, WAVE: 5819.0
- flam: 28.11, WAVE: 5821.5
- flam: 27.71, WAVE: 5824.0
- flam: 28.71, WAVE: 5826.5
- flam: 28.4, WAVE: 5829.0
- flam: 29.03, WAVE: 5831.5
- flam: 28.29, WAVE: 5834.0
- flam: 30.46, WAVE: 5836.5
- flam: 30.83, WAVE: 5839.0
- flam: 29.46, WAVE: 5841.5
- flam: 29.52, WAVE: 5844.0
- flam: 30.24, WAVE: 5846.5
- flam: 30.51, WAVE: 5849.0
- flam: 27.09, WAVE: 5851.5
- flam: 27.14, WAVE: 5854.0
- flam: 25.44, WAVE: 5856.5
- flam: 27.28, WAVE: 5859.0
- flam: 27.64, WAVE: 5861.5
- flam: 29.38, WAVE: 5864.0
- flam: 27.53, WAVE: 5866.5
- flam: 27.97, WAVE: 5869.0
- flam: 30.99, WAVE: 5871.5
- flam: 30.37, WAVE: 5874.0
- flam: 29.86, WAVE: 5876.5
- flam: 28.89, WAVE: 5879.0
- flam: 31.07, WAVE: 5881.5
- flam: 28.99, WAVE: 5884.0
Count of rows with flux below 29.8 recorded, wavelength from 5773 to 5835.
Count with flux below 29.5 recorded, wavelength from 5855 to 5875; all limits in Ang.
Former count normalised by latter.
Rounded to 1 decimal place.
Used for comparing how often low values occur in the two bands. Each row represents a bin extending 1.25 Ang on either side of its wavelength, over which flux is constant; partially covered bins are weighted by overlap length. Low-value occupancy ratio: 3.7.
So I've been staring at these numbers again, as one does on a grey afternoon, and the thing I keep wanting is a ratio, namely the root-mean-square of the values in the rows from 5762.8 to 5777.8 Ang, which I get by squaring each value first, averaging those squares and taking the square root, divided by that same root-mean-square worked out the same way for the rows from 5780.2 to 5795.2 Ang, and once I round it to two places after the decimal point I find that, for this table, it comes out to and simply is 1.13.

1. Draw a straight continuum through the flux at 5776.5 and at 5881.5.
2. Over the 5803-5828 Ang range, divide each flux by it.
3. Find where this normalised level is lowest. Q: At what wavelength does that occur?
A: 5816.5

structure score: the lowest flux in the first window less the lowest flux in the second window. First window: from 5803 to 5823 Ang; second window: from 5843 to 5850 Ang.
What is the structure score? -3.6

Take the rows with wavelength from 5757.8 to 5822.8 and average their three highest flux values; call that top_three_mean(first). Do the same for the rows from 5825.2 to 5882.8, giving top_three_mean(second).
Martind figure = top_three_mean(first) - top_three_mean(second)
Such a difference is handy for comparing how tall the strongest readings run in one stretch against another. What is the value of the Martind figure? 2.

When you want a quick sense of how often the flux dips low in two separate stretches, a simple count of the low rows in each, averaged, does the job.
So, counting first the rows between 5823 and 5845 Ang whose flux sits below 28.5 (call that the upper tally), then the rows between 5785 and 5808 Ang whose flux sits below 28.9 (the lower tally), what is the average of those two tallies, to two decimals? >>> 5.50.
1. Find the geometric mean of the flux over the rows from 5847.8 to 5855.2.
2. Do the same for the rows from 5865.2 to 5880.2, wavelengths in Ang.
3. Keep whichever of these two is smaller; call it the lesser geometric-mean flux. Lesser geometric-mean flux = 28.2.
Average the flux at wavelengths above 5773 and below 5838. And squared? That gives 806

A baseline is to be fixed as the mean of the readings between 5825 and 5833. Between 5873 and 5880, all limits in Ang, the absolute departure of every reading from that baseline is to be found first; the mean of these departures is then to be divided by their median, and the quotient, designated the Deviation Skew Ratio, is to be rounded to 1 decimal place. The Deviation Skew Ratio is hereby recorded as 0.9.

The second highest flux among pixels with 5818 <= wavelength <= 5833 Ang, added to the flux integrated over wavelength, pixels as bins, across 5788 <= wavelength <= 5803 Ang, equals 452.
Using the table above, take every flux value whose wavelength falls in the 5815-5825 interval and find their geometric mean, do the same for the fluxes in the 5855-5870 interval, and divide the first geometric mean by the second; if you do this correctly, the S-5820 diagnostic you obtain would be 0.98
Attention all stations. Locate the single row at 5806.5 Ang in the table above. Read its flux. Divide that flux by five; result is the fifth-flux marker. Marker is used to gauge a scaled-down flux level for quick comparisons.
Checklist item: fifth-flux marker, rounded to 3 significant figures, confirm 5.55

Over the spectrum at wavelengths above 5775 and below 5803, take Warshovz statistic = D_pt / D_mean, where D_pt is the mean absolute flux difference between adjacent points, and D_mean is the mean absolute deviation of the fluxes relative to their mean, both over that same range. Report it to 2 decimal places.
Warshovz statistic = 1.15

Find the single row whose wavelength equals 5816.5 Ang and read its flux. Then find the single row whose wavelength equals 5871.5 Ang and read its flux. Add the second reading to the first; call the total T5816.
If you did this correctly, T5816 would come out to 57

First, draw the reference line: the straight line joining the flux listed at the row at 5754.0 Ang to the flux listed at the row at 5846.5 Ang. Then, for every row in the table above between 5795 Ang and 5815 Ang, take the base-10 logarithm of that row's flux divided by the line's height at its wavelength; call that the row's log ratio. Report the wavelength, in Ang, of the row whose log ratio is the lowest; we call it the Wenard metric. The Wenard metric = 5806.5 Ang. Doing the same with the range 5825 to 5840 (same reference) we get 5834.0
